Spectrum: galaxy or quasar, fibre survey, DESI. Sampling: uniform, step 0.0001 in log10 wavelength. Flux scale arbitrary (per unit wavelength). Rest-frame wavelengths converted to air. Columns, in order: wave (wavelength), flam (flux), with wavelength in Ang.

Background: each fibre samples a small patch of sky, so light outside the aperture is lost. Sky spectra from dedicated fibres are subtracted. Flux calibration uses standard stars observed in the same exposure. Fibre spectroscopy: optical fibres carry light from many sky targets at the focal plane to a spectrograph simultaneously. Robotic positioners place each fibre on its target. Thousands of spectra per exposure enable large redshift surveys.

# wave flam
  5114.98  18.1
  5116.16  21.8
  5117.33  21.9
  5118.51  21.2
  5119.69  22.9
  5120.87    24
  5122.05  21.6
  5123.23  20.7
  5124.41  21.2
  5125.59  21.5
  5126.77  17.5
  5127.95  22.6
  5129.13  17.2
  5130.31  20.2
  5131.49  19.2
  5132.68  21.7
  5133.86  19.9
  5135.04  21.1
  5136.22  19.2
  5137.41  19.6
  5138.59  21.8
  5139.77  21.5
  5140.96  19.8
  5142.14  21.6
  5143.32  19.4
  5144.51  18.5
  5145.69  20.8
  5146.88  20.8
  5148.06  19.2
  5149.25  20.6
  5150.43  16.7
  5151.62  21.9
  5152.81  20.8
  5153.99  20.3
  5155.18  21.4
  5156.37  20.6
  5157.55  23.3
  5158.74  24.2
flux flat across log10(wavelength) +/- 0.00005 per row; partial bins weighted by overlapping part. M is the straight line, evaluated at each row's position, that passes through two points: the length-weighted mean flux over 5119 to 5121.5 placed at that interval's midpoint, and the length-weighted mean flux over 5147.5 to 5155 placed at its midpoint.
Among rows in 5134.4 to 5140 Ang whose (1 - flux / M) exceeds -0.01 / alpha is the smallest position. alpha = 5135.04 Ang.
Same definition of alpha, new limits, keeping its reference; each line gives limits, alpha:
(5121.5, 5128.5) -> 5122.05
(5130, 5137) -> 5130.31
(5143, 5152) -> 5143.32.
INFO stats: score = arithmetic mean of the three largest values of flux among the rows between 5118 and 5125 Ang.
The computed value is 22.83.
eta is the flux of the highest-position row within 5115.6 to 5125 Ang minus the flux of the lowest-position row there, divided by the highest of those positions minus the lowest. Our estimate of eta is -0.1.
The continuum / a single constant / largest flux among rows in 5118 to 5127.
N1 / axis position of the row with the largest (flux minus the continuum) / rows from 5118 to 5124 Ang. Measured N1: 5120.87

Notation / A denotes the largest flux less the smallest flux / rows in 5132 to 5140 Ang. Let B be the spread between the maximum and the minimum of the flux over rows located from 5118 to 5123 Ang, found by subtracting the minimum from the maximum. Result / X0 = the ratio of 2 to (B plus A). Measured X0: 0.370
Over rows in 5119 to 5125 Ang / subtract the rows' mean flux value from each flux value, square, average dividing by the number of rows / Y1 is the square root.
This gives 1.2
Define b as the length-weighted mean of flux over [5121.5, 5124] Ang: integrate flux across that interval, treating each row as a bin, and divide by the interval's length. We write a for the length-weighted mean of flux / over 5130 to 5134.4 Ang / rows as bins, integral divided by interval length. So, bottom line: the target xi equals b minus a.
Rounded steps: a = 20.2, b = 21.1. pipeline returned 0.9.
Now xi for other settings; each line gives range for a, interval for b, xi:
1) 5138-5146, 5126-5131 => -1.0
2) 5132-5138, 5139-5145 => 0.0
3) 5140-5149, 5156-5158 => 2.0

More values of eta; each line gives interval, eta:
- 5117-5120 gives 0.4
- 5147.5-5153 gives 0.3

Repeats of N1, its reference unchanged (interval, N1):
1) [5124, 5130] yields 5127.95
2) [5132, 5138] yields 5132.68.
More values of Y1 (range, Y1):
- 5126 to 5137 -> 1.7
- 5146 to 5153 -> 1.7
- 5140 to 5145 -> 1.1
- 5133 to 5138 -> 0.7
